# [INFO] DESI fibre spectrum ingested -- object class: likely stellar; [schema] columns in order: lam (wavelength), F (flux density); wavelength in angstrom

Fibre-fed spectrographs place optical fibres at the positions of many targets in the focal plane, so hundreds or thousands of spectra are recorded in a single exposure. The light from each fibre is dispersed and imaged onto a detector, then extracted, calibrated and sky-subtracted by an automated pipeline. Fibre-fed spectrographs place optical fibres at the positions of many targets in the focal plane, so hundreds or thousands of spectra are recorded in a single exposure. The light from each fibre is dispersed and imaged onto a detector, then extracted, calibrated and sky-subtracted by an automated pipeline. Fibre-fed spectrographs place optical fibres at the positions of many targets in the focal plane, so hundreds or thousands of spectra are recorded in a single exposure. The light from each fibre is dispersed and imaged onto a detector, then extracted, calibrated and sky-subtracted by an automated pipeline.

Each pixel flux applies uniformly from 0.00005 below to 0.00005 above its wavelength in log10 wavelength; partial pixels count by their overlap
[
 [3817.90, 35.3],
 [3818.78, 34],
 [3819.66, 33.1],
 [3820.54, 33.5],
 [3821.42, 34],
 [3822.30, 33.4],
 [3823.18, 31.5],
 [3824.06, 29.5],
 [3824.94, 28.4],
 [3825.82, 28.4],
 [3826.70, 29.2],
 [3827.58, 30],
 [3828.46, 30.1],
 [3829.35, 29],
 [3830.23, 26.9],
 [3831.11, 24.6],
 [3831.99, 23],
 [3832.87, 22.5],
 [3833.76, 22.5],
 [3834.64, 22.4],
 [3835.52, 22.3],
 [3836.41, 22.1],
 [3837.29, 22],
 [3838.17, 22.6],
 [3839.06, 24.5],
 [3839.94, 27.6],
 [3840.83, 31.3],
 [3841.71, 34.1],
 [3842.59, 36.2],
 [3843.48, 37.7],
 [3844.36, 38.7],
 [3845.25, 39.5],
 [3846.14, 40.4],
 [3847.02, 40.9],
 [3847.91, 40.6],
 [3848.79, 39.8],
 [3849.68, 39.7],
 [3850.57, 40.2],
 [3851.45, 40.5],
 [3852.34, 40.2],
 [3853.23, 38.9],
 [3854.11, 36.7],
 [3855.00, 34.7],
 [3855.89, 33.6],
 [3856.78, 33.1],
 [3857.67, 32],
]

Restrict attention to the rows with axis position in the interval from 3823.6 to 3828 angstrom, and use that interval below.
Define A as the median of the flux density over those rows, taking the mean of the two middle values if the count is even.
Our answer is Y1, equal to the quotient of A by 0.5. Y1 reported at 58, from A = 29.2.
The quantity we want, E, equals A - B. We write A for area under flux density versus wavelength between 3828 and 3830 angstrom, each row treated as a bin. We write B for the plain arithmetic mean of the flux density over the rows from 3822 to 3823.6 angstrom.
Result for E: 26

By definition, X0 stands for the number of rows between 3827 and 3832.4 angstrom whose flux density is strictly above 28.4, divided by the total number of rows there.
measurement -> 0.50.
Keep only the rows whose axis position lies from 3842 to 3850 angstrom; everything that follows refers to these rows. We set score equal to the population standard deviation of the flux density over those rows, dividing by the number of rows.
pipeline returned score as 1.4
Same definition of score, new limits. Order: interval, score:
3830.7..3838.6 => 0.7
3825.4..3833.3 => 2.8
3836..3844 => 5.9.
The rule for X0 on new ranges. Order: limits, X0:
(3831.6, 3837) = 0.00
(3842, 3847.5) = 1.00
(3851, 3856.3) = 1.00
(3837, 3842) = 0.33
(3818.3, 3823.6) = 1.00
